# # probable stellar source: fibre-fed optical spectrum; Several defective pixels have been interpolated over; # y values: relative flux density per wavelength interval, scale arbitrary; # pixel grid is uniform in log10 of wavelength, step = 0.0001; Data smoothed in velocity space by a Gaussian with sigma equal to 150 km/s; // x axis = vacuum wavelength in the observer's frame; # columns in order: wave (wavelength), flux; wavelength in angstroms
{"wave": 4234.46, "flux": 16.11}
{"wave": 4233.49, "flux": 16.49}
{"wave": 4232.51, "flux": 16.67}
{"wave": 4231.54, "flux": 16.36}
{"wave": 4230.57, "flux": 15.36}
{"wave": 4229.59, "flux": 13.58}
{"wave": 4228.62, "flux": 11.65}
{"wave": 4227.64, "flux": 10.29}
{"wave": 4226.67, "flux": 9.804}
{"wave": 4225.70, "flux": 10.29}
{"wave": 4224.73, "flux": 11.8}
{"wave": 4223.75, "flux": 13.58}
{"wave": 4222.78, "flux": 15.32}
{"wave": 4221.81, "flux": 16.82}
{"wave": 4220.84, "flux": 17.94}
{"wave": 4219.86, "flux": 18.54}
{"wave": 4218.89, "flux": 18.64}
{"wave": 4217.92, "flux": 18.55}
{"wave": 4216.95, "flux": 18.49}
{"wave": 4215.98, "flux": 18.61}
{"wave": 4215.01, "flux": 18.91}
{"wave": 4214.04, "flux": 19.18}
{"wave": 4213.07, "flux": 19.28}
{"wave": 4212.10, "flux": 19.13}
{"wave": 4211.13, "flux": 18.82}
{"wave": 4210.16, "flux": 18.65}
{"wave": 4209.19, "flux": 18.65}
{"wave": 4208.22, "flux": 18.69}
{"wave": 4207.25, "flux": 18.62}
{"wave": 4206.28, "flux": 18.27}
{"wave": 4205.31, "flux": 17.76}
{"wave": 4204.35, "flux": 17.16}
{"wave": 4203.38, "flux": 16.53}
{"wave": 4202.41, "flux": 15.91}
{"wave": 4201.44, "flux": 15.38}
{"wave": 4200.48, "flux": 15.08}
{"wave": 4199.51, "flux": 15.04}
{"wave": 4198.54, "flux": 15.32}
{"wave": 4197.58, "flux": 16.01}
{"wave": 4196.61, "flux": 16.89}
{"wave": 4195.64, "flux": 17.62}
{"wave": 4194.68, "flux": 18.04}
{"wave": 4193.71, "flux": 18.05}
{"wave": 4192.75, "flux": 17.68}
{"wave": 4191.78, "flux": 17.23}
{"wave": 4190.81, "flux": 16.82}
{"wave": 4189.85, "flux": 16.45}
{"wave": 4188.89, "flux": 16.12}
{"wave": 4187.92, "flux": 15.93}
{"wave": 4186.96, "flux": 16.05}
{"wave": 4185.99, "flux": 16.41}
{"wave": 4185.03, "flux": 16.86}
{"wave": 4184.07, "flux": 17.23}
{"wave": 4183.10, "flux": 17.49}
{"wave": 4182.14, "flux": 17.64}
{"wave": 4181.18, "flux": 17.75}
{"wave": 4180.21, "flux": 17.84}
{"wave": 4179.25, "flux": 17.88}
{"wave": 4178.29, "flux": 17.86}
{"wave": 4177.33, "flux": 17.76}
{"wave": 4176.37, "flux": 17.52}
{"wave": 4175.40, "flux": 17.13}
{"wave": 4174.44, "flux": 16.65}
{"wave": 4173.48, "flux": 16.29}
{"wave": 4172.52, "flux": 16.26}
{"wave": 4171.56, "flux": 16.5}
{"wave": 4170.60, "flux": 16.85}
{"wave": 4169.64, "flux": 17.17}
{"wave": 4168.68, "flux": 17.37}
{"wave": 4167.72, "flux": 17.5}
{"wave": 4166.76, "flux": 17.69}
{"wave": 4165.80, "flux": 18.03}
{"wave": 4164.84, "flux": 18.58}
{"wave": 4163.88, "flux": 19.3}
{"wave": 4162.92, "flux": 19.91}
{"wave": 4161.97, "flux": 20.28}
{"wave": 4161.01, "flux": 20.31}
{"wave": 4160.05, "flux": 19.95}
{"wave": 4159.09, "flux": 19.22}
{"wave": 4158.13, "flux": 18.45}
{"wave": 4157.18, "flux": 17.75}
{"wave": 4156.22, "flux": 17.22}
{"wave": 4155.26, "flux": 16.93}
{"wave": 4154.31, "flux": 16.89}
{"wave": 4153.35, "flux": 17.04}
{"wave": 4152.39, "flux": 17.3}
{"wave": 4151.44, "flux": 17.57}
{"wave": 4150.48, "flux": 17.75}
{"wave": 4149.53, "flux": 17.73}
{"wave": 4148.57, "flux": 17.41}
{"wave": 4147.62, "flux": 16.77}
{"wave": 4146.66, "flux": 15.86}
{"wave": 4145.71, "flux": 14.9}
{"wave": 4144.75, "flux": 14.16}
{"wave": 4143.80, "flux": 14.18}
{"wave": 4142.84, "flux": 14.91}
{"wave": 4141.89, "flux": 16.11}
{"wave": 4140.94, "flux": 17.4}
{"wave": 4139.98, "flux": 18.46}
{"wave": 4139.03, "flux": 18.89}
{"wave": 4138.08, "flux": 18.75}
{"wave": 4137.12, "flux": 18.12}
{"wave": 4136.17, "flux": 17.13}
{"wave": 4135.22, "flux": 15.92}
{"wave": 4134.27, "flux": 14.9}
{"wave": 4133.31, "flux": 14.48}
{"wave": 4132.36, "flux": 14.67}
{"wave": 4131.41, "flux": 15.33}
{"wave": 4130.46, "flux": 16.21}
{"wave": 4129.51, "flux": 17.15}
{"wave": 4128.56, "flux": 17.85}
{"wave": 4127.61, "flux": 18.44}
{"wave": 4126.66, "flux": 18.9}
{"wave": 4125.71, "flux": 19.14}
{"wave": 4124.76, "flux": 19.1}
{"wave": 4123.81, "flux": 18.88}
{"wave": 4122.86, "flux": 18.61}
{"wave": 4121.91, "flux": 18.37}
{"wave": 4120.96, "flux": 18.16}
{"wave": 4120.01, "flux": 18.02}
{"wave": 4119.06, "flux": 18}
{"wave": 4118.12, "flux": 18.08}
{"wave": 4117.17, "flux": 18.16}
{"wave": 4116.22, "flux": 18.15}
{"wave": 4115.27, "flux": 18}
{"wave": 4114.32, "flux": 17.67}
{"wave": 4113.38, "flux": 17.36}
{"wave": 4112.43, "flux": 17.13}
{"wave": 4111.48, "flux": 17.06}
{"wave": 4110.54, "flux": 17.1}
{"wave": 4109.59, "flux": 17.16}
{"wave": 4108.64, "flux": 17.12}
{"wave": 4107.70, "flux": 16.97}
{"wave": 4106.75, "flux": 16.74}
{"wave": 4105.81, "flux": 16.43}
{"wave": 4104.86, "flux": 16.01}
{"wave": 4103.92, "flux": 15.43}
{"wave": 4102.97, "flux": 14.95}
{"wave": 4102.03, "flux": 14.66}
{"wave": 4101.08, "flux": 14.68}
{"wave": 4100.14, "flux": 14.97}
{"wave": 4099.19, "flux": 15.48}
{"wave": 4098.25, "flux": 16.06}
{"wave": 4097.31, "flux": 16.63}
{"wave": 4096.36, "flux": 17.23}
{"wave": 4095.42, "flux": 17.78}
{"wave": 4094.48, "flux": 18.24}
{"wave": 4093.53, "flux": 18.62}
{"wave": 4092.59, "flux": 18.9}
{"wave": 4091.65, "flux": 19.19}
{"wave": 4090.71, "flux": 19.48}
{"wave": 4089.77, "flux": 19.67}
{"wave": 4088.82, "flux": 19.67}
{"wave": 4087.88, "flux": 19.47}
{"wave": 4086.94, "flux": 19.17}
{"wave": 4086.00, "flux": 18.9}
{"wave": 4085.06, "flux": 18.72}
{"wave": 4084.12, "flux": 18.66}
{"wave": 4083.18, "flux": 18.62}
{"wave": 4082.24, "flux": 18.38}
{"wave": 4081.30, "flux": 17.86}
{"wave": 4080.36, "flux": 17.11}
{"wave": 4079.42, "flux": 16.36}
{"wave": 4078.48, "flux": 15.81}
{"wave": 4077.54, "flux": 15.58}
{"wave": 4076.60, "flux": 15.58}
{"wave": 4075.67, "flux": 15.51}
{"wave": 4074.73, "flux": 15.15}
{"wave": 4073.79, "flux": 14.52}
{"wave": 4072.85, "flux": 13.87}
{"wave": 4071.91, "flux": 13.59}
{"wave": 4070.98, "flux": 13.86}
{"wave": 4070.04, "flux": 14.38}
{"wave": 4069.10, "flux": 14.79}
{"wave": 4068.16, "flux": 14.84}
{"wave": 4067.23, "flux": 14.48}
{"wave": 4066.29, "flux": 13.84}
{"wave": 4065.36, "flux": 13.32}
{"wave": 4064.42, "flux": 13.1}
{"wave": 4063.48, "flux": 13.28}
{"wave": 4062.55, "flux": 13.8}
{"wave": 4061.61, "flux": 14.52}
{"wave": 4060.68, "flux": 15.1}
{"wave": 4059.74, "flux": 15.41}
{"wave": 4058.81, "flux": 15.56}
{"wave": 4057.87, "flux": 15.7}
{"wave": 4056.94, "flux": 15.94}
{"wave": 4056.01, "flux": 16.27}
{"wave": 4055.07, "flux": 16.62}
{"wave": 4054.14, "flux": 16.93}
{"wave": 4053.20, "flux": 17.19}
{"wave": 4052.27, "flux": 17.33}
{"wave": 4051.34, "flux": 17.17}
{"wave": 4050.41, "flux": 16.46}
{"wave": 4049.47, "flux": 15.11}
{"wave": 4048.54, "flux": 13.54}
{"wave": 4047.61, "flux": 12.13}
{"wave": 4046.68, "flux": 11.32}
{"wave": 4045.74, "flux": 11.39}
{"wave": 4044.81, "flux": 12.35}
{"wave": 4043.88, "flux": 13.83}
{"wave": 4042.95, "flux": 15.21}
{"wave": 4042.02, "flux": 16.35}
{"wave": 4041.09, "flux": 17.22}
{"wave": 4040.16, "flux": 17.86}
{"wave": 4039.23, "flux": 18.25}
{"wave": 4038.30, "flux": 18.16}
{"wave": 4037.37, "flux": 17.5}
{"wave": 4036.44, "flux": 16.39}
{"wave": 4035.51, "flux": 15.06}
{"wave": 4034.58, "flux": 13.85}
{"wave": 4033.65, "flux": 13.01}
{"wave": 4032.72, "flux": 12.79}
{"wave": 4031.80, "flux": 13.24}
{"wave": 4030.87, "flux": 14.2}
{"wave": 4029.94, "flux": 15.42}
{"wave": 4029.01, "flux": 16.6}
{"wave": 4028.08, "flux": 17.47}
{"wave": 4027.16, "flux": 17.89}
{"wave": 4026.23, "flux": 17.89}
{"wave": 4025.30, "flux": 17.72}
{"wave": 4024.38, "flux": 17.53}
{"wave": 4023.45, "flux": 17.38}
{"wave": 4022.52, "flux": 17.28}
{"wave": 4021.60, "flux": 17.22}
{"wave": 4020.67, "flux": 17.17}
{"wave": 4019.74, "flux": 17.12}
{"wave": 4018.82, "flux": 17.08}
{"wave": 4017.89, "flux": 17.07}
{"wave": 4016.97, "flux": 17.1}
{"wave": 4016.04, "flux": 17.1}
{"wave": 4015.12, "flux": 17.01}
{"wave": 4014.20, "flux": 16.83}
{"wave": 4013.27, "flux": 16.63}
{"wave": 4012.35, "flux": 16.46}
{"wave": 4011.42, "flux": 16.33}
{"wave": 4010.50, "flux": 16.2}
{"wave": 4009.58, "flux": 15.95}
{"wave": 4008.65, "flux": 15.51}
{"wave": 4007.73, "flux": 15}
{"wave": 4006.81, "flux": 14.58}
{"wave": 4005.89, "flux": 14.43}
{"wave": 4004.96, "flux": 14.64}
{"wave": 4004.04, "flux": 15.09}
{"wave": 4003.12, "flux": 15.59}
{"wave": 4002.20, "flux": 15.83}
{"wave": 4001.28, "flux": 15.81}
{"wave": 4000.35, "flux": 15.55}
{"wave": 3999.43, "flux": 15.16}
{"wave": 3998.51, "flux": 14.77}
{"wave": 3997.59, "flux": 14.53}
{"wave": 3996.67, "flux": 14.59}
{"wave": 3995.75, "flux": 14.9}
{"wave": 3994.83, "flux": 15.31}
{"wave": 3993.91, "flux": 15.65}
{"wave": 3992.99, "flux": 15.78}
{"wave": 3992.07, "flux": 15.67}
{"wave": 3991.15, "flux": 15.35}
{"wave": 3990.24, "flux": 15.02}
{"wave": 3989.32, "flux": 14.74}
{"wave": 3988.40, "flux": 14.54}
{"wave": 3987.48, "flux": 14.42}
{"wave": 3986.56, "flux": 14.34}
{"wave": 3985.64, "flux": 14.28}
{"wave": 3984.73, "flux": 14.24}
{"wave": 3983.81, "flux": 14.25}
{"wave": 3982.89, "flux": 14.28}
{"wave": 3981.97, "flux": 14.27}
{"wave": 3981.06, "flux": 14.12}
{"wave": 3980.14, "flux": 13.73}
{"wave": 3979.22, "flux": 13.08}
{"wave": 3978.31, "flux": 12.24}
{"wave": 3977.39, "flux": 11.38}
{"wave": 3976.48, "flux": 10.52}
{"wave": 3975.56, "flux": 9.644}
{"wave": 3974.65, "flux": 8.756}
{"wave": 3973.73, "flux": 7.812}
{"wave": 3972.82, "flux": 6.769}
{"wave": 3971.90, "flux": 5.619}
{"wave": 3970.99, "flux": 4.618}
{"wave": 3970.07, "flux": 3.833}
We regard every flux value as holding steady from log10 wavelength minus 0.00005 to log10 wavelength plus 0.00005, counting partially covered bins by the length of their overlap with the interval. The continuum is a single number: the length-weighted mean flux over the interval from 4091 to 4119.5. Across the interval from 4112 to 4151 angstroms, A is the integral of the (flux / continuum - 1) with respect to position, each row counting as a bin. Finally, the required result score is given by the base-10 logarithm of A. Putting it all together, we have -0.4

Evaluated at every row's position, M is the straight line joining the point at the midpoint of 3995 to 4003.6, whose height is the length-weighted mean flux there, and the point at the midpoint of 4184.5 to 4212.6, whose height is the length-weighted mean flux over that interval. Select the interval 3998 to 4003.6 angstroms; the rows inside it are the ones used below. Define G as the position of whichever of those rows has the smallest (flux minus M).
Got 3998.51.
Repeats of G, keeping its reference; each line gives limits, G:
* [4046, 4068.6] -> 4046.68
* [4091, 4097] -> 4096.36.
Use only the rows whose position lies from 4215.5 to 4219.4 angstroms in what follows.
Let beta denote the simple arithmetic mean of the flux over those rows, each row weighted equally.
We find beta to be 19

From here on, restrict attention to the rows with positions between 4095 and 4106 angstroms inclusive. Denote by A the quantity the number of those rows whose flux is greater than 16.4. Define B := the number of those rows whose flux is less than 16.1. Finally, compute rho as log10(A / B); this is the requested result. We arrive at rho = -0.3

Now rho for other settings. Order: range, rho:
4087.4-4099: 1.0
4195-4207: 0.0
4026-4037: -0.2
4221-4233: -0.7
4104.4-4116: 1.0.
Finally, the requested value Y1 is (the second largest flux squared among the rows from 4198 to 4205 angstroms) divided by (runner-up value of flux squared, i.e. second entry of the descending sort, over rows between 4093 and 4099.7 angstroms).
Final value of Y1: 0.82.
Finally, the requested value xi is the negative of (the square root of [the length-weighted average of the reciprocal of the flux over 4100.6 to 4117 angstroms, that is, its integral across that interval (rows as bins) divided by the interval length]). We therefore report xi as -0.246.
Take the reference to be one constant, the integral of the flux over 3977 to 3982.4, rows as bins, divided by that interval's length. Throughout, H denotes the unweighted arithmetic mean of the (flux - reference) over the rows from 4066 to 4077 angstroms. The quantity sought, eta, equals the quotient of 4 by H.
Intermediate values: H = 1.4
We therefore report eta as 2.9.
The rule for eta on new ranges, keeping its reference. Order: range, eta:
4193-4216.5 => 0.9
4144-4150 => 1.3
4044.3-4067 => 2.6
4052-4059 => 1.2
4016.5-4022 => 1.0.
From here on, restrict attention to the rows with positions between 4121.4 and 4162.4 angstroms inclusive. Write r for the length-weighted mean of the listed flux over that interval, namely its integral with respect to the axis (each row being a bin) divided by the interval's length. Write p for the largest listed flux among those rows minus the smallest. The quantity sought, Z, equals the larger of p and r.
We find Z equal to 17.3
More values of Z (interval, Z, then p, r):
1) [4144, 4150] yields 16.0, 4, 16.0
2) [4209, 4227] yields 16.9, 9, 16.9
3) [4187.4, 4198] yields 17.0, 2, 17.0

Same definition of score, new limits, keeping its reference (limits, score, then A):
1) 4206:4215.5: 0.0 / 1.0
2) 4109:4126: 0.0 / 1.0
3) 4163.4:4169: -0.4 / 0.4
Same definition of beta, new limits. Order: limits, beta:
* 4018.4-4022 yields 17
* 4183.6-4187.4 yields 17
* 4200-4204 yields 16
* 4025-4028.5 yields 18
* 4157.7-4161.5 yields 19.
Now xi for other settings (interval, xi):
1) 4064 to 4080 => -0.262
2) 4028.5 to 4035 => -0.267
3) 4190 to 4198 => -0.241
